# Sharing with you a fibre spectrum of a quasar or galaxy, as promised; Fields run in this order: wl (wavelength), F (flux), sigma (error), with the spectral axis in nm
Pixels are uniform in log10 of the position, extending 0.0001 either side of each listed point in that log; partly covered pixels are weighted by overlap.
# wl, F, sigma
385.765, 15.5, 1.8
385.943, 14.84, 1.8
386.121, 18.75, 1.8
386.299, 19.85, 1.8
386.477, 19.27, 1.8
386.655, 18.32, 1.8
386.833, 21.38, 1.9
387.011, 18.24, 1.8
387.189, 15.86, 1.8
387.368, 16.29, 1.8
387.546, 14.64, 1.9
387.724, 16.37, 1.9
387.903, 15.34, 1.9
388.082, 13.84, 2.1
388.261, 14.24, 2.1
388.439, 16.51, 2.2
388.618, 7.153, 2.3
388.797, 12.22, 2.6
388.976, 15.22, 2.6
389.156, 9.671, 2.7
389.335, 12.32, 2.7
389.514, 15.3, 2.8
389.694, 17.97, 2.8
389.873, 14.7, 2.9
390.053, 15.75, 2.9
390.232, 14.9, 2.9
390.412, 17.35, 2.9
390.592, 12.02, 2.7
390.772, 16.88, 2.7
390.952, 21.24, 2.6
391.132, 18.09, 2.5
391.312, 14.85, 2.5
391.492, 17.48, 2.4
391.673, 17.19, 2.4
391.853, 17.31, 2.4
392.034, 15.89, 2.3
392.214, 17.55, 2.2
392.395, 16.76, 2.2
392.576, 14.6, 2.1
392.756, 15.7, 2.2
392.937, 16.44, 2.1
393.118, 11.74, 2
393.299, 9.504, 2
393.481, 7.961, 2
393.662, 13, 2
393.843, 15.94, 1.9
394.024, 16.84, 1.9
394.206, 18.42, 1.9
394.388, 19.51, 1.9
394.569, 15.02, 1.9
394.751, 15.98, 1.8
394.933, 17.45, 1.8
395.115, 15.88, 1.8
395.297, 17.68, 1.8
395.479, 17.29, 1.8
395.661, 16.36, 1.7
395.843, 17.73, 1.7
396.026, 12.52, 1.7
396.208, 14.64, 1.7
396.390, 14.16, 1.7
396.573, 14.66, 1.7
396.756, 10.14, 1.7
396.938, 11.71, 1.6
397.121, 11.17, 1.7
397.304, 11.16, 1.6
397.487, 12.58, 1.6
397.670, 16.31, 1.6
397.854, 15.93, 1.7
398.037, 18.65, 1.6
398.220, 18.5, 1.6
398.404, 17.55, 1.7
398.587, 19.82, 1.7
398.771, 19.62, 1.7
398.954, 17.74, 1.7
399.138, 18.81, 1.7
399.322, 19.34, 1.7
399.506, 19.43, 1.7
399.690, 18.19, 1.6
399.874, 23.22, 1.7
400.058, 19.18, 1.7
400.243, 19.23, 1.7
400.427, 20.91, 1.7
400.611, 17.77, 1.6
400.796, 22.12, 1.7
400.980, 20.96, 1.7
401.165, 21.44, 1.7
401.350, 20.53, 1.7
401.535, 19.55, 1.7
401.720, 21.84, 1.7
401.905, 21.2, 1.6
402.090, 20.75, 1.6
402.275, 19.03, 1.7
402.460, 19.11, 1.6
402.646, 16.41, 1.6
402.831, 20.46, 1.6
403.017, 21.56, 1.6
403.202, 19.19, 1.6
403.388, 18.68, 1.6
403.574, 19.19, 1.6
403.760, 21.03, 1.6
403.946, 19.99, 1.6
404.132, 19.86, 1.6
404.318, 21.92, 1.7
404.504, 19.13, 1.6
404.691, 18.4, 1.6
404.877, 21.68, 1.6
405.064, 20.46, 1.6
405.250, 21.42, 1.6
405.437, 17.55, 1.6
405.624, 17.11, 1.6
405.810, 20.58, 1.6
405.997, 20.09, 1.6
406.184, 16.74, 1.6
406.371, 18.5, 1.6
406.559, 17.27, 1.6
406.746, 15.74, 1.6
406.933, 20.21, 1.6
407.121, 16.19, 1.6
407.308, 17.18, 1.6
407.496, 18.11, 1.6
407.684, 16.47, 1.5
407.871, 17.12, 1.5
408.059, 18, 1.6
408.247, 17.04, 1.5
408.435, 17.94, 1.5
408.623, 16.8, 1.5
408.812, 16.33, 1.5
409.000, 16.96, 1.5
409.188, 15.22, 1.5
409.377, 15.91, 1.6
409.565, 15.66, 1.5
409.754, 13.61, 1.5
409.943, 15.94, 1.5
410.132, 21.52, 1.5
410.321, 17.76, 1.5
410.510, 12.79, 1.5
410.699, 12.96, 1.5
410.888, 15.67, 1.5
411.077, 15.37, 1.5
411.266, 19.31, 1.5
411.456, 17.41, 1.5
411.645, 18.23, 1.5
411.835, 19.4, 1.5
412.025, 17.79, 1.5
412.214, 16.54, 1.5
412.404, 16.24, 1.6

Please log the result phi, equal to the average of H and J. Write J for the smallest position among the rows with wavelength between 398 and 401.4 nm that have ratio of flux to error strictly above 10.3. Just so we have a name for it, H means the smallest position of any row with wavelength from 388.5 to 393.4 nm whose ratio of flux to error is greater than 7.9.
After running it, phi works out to 394.49 nm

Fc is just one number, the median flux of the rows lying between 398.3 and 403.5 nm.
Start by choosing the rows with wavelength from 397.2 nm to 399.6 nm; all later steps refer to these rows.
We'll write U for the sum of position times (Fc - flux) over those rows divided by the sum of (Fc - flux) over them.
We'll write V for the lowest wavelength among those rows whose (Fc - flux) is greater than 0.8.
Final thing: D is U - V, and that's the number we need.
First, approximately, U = 397.73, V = 397.304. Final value 0.43 nm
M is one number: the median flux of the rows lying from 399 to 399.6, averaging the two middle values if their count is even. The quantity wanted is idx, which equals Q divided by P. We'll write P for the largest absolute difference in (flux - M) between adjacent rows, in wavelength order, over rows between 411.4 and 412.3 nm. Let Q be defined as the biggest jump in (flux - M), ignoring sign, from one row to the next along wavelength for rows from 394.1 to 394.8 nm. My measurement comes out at 2.8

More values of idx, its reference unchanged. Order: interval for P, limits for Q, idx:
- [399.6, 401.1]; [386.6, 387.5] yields 0.6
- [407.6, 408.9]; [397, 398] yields 3.3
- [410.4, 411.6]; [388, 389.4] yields 2.4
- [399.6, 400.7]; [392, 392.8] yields 0.4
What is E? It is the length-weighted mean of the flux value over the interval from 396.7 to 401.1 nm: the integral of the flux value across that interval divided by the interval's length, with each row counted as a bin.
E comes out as 18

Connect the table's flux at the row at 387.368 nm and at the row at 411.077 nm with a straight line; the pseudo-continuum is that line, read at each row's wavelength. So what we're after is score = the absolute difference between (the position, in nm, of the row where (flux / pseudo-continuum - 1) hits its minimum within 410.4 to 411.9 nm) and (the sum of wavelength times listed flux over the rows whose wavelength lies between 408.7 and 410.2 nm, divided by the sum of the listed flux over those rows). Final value 1.02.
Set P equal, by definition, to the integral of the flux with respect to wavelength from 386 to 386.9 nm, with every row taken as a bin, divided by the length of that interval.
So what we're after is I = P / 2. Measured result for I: 9.6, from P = 19.3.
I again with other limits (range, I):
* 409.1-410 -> 7.6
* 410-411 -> 8.1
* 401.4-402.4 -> 10.2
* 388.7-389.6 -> 6.4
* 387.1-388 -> 7.8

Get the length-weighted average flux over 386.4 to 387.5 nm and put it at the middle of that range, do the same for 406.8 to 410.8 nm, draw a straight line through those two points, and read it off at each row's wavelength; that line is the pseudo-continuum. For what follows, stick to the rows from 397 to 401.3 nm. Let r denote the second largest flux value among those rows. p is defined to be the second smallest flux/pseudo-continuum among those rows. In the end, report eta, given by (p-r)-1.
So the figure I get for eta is -22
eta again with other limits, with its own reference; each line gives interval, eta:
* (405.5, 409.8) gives -20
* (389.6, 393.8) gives -19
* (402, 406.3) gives -22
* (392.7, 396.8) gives -19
